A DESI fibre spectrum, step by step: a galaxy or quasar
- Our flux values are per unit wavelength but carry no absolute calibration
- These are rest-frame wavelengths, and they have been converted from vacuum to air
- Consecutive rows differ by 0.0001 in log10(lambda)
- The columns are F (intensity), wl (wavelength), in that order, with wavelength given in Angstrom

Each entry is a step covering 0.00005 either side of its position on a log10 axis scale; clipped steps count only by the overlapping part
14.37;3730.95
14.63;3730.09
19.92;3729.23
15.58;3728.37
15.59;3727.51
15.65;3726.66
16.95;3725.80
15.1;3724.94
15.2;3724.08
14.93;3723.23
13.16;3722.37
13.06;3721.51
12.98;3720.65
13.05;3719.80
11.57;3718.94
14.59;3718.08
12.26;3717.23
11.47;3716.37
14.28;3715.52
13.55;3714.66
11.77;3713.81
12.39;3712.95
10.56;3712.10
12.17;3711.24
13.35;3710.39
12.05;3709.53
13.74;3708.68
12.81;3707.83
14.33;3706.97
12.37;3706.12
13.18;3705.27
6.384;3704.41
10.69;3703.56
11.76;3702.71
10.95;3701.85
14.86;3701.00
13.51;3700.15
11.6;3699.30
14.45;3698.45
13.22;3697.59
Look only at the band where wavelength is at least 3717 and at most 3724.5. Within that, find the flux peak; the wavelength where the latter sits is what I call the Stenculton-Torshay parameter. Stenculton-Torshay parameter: 3724.08 Angstrom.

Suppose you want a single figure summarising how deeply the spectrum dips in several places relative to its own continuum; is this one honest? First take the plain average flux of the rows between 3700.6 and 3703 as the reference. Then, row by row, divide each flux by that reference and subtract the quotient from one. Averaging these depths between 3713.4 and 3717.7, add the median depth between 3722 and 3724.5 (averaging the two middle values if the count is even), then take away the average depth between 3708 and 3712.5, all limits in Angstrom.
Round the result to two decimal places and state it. -0.22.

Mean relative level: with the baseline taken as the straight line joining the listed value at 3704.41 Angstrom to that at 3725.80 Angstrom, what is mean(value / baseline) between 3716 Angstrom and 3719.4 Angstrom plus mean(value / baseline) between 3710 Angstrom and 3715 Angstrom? 2.2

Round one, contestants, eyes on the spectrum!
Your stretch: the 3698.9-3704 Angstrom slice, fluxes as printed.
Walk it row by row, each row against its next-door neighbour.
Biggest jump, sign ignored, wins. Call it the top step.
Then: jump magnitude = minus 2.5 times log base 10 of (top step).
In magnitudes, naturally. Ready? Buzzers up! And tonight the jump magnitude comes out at -1.5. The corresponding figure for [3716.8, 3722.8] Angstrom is -1.2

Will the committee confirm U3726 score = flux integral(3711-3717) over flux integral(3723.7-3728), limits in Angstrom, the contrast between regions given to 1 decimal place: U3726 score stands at 1.1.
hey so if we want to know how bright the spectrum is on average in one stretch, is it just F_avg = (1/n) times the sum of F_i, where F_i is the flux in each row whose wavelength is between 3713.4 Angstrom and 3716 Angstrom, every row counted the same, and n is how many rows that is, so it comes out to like 13.2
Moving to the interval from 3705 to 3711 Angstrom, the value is 13.1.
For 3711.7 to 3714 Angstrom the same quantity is 11.6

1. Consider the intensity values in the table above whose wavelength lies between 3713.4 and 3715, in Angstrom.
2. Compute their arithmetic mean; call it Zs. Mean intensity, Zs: 12.7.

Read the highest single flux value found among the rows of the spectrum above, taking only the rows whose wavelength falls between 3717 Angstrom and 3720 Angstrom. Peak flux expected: 14.59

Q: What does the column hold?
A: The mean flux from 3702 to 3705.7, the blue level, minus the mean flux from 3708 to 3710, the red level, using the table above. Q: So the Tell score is -2.4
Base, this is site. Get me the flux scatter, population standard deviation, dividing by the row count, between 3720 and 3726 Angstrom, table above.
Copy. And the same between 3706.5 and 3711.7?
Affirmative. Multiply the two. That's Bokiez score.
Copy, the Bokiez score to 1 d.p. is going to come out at 1.1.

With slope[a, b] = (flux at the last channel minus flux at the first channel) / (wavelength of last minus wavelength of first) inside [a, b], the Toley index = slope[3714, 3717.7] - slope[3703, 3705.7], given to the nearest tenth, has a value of -2.0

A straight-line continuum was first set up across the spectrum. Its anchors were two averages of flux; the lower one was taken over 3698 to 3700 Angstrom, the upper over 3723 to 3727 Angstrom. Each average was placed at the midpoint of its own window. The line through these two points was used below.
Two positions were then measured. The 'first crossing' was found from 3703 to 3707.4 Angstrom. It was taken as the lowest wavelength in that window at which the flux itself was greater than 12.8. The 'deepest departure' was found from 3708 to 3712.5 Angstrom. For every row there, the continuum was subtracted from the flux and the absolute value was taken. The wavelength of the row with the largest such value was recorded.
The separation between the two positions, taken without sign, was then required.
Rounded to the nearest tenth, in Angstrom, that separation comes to 6.8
